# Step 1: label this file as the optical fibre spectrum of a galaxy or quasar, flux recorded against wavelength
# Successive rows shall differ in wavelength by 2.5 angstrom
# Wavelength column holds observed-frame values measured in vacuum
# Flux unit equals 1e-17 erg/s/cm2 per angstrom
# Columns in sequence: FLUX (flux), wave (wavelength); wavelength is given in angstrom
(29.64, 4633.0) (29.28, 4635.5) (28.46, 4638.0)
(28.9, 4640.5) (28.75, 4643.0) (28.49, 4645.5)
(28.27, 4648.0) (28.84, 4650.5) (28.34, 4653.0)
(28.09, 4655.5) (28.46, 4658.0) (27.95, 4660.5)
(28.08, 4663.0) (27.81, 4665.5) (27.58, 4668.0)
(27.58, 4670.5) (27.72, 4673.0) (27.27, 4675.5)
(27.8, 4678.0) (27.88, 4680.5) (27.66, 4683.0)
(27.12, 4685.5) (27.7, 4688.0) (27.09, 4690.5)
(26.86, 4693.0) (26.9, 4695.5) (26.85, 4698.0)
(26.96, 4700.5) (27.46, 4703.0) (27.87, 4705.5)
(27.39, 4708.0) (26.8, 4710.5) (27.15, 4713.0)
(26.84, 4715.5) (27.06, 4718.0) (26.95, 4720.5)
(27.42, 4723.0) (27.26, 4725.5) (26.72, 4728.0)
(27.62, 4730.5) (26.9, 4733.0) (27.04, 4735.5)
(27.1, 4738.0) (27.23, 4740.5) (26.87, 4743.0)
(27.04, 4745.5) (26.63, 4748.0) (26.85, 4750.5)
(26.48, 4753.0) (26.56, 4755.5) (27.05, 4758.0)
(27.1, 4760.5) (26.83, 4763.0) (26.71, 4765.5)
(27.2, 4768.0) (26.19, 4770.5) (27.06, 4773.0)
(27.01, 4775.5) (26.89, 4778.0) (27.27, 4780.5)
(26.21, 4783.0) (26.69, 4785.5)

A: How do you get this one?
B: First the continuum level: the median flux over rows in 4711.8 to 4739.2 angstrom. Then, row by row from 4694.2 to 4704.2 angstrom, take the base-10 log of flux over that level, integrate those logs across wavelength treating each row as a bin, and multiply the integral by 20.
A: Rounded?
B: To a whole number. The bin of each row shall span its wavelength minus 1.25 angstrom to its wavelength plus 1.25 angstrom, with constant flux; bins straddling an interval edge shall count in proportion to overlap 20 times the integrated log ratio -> 0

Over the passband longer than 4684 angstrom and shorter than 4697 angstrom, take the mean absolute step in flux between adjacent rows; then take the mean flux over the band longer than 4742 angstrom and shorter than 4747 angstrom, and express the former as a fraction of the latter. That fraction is 0.0135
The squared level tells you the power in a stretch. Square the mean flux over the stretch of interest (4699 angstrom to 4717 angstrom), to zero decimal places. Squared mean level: 740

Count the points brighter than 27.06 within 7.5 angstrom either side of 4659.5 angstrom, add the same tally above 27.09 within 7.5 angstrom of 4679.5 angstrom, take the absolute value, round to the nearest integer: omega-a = 12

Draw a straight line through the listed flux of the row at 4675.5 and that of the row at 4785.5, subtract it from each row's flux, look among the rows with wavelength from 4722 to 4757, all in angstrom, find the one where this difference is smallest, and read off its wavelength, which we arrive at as 4753.0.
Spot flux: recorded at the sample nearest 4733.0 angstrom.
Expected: 26.9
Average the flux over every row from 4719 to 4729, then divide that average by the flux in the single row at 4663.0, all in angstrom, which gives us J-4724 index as 0.965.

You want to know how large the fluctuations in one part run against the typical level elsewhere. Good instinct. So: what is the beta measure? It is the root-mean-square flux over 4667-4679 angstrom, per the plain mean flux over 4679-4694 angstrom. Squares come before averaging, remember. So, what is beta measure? 1.01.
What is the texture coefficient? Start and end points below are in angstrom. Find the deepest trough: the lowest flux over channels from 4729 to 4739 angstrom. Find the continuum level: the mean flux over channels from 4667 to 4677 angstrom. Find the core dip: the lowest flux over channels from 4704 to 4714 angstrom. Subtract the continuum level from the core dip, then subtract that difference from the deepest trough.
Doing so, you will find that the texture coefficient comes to 27.6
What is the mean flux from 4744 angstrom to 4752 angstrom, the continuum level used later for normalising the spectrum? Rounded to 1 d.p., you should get 26.8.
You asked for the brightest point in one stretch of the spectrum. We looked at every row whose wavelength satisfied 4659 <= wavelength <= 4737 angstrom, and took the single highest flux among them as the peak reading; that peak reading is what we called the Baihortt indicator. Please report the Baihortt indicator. 28.08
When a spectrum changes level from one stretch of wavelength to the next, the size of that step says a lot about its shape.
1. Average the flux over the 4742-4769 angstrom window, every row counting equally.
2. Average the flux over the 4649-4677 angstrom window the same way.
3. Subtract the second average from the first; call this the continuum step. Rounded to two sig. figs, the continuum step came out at -1.1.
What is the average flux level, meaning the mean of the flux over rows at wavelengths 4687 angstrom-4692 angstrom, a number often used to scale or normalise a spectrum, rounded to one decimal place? 27.4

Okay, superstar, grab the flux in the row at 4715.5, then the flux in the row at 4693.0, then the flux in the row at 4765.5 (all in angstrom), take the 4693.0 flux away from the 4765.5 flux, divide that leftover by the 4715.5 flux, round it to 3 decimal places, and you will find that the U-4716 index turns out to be -0.006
